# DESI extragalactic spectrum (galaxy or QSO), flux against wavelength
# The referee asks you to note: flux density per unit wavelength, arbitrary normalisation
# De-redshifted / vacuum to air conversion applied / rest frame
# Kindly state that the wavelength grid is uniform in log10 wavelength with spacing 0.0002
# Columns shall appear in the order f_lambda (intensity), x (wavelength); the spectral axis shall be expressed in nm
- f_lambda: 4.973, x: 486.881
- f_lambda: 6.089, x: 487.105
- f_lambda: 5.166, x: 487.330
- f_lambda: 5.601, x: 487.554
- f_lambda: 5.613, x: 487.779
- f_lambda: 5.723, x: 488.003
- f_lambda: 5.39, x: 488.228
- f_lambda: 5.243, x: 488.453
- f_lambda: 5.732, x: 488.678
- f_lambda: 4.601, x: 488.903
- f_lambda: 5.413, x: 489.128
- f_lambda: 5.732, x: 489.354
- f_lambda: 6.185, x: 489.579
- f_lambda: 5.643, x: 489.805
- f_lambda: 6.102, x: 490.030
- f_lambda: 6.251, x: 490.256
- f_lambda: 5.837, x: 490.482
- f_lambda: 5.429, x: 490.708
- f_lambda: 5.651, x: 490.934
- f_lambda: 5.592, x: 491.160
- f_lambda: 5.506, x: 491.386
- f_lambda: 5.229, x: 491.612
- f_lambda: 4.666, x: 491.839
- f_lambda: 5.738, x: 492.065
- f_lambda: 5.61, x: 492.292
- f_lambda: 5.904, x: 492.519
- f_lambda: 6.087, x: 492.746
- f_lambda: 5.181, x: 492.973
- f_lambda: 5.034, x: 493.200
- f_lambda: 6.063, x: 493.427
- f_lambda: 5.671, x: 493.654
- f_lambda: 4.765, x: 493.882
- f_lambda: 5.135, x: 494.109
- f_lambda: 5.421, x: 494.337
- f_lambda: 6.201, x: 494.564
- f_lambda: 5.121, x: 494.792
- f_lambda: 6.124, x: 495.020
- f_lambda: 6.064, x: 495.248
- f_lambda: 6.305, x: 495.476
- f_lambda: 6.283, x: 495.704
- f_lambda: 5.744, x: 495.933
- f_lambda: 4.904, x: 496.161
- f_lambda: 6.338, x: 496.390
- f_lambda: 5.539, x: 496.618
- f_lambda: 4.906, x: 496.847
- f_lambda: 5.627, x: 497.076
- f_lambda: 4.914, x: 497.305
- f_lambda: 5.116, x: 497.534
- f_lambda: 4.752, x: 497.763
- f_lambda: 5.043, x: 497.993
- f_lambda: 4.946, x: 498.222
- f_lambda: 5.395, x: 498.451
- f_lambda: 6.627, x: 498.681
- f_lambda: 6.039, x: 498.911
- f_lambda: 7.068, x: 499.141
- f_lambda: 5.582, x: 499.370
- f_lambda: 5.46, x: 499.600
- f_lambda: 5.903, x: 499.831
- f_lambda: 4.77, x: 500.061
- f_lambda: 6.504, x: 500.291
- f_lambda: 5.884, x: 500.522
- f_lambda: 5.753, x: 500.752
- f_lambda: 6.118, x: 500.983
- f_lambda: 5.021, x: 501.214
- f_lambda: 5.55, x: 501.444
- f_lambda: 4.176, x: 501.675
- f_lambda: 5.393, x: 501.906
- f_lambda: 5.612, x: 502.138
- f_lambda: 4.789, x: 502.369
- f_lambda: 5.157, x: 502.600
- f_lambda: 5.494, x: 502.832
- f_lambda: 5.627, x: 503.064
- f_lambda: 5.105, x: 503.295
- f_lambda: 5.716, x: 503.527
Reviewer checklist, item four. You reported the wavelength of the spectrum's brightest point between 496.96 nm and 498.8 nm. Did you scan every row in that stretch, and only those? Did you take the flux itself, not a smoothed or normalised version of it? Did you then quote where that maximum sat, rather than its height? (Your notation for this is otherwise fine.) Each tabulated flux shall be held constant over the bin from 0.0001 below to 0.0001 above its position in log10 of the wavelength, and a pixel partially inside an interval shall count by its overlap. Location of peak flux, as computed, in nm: 498.681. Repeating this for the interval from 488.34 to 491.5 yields 490.256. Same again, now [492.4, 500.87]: 499.141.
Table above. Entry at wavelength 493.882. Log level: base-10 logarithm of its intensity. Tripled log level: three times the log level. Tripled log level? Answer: 2.03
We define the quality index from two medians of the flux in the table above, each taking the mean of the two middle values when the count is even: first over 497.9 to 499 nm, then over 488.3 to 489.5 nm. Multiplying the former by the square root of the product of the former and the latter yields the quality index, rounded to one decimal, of 29.2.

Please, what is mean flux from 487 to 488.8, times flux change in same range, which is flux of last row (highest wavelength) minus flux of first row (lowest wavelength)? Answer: -2.0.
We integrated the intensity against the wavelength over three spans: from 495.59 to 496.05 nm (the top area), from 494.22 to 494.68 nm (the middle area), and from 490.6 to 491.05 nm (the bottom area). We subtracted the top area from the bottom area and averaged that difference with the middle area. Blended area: 1.20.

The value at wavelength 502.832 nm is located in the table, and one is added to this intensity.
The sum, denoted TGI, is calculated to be 6.49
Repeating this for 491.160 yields 6.59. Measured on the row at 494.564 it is 7.20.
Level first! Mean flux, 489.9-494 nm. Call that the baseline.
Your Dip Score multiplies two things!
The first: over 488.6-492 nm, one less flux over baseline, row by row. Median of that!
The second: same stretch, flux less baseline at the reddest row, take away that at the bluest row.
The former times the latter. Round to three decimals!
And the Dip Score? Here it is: 0.013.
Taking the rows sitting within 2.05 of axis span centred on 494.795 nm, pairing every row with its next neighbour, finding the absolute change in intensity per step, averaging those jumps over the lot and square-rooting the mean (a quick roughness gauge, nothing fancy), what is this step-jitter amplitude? 0.69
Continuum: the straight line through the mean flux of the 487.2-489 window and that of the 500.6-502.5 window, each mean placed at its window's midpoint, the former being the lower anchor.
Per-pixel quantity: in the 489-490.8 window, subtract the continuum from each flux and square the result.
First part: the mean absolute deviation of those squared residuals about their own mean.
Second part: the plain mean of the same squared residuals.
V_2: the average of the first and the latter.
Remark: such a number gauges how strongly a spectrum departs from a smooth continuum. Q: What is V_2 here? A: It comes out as 0.28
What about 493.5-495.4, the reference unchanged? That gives 0.28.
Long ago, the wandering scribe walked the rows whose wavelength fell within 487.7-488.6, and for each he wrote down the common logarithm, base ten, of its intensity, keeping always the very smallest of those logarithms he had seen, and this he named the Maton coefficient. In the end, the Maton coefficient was 0.720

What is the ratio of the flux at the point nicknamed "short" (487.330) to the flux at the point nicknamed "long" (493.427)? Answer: 0.85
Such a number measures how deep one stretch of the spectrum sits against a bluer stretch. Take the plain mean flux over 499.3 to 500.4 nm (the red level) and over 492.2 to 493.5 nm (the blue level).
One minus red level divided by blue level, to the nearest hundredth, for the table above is 0.00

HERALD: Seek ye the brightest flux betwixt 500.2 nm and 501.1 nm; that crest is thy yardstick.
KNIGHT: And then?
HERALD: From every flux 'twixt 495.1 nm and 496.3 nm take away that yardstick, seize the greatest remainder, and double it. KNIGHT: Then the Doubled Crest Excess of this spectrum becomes -0.40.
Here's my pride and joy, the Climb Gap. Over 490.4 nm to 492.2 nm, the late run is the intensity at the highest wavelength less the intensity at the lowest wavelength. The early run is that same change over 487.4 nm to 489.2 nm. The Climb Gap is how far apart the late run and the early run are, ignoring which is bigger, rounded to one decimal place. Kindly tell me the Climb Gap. 0.1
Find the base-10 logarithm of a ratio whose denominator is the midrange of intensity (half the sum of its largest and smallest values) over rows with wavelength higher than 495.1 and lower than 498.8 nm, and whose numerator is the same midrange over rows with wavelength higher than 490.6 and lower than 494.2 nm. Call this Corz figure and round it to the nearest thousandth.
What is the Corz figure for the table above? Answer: -0.025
